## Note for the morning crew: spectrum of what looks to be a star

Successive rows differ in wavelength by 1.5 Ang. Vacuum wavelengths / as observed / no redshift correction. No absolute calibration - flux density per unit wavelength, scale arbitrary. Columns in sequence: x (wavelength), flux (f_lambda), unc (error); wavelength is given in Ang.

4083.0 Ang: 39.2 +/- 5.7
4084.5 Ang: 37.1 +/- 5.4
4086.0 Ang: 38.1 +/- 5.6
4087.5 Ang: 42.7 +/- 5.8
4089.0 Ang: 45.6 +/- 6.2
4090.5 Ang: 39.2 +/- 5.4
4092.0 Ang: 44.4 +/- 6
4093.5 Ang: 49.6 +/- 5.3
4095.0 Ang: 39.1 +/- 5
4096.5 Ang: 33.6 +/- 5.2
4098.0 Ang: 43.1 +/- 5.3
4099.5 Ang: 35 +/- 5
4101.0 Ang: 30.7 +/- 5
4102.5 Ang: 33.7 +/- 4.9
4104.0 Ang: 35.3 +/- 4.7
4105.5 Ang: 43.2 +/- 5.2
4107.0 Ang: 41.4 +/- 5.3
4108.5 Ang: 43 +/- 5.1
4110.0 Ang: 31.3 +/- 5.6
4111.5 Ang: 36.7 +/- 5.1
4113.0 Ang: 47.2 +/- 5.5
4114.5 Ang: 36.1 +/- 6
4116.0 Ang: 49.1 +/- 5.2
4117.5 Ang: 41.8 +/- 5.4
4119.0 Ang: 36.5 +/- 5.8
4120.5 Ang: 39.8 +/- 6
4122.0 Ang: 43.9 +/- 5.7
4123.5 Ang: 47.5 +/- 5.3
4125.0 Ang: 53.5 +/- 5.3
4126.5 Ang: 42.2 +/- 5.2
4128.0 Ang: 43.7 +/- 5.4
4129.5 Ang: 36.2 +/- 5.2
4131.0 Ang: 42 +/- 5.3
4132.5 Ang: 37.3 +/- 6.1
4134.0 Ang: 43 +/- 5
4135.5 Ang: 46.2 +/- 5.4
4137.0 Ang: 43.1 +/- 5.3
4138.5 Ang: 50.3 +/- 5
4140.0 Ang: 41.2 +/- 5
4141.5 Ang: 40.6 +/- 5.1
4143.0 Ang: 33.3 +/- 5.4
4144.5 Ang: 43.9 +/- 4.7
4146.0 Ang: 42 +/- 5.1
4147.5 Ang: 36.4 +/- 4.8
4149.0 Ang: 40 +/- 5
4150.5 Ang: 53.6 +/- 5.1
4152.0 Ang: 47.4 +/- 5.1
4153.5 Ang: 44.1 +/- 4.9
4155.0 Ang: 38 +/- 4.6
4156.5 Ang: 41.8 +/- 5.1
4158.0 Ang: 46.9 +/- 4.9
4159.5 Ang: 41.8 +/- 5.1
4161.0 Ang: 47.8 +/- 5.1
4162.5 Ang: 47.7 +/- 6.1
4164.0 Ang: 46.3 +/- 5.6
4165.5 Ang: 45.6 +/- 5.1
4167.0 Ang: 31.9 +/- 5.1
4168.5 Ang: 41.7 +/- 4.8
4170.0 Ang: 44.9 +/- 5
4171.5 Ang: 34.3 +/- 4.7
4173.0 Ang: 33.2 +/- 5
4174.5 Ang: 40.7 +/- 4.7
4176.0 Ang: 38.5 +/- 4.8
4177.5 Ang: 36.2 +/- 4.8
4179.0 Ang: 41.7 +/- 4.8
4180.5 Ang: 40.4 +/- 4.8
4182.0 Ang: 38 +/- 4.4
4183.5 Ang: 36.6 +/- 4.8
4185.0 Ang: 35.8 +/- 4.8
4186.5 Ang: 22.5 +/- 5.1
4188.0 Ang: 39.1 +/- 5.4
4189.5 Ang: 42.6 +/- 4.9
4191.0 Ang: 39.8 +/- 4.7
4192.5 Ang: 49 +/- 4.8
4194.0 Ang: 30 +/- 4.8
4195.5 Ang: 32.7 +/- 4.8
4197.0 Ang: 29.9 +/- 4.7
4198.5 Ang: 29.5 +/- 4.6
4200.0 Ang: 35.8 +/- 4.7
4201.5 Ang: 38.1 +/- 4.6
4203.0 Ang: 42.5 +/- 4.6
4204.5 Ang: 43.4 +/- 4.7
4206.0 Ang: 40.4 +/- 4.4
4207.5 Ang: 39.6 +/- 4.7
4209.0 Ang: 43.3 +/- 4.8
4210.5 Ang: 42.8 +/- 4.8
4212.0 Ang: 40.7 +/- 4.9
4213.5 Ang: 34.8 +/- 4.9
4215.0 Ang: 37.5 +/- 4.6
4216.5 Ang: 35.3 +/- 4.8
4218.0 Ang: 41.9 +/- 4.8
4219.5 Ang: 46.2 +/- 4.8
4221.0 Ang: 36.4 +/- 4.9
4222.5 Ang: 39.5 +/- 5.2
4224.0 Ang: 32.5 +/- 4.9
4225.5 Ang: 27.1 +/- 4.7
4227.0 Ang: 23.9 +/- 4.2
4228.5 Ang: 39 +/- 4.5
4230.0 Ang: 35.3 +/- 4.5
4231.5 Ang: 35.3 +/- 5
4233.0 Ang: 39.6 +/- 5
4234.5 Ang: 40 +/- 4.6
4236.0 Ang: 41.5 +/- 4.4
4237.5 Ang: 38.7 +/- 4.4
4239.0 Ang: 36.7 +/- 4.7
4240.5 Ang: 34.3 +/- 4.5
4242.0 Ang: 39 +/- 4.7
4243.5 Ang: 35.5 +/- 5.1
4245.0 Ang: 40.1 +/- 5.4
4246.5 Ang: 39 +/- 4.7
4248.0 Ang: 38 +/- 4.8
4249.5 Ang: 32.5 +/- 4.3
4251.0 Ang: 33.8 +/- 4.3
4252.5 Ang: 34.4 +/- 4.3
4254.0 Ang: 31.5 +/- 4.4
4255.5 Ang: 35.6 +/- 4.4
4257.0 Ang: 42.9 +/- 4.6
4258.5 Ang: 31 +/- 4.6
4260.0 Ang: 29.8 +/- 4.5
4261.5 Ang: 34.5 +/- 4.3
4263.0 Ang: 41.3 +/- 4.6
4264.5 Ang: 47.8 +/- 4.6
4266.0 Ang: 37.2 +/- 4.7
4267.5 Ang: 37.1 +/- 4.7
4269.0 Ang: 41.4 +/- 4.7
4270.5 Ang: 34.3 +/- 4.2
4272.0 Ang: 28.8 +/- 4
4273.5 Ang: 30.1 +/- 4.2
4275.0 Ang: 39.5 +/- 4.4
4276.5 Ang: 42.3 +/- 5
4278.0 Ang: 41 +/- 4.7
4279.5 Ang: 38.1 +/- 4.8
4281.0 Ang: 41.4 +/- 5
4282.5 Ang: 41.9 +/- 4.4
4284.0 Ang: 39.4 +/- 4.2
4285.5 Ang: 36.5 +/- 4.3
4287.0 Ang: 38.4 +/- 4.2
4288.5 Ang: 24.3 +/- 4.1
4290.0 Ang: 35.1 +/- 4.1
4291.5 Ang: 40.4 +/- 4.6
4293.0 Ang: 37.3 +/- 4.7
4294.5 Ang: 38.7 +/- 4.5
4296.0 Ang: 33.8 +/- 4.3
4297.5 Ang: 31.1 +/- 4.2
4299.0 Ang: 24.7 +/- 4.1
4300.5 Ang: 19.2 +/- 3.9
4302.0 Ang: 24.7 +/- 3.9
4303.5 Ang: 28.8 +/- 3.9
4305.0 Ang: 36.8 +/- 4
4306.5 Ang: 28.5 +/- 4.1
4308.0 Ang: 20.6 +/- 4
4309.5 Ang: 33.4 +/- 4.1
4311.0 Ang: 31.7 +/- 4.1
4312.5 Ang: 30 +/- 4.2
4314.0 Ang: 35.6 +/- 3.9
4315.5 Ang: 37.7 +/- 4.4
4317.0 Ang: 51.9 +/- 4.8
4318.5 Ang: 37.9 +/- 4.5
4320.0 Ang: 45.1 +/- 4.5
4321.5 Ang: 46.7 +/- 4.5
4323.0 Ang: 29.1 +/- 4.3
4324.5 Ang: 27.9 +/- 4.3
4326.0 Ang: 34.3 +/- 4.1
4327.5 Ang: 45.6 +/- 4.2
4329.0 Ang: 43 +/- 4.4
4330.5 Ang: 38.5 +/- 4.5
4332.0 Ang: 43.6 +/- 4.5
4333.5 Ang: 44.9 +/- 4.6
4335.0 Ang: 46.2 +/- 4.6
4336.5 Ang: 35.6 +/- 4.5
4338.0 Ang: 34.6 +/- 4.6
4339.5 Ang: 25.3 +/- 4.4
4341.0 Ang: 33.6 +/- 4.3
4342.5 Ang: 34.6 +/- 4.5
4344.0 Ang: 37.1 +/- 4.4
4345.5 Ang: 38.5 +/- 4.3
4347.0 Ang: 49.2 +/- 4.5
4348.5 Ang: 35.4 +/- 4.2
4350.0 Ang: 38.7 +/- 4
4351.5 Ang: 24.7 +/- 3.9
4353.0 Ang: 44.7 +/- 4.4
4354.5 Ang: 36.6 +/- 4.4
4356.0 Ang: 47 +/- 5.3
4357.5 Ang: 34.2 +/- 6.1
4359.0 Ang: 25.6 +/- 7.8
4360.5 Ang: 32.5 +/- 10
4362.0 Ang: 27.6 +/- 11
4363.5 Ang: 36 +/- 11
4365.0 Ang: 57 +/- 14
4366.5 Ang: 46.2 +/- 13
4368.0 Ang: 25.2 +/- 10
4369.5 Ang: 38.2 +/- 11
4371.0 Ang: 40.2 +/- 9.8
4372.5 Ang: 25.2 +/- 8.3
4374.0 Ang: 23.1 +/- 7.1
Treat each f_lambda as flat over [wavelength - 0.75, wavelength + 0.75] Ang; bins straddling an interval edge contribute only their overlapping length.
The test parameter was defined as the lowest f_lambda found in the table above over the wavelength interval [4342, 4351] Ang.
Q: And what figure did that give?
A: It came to 34.6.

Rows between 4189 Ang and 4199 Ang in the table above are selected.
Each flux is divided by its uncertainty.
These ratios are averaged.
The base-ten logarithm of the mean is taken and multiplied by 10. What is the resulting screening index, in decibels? 8.81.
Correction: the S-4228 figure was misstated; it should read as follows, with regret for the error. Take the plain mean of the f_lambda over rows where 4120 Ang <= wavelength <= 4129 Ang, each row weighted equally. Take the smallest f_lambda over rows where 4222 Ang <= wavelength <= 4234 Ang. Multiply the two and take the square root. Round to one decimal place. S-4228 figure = 32.8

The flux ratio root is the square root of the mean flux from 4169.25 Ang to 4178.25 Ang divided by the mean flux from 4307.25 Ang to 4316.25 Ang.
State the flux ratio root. 1.10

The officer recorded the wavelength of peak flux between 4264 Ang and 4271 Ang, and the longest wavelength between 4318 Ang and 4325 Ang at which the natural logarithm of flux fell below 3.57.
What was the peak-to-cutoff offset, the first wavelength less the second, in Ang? -60.0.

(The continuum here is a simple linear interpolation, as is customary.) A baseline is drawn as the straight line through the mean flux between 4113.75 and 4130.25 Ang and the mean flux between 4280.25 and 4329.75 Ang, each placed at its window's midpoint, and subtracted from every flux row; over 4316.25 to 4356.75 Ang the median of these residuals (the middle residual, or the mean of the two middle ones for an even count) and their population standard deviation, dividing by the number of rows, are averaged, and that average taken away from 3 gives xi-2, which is -2.9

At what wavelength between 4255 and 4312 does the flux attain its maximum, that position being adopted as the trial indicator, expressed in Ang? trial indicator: 4264.5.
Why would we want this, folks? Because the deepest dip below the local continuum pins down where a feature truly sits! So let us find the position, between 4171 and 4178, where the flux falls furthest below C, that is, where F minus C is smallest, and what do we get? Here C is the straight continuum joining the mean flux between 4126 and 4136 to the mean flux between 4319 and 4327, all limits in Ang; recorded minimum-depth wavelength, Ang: 4173.0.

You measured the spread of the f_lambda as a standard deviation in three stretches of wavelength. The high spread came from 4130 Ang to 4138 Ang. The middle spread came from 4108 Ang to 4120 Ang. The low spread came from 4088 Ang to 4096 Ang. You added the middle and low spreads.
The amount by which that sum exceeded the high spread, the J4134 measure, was 7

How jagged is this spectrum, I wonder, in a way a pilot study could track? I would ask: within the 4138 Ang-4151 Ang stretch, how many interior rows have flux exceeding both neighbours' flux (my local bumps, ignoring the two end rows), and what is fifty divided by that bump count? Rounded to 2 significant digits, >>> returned 50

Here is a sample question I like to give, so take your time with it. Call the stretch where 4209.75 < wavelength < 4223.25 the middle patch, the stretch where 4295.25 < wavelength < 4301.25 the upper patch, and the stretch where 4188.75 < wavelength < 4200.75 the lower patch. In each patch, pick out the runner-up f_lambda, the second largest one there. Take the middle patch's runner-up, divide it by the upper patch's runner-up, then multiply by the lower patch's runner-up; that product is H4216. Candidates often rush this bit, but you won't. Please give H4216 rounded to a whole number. 59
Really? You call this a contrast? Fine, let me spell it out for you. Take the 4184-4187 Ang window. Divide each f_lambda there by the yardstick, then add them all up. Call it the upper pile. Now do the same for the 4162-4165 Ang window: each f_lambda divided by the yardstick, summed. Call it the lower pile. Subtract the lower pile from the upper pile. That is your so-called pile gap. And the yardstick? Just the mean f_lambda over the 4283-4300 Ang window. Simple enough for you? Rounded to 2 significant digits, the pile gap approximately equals -1.0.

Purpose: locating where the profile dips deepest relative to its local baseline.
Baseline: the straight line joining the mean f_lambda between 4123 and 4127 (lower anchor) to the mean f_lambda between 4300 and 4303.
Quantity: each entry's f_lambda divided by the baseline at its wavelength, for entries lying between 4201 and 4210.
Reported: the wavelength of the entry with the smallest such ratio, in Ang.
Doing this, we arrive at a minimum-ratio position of 4201.5 Ang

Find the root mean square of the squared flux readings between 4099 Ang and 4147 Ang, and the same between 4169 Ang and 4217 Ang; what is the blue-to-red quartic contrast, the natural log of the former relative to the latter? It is 0.159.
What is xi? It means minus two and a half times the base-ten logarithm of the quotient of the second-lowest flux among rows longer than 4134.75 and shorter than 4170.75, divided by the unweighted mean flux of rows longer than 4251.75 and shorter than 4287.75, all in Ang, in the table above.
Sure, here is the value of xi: 0.12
